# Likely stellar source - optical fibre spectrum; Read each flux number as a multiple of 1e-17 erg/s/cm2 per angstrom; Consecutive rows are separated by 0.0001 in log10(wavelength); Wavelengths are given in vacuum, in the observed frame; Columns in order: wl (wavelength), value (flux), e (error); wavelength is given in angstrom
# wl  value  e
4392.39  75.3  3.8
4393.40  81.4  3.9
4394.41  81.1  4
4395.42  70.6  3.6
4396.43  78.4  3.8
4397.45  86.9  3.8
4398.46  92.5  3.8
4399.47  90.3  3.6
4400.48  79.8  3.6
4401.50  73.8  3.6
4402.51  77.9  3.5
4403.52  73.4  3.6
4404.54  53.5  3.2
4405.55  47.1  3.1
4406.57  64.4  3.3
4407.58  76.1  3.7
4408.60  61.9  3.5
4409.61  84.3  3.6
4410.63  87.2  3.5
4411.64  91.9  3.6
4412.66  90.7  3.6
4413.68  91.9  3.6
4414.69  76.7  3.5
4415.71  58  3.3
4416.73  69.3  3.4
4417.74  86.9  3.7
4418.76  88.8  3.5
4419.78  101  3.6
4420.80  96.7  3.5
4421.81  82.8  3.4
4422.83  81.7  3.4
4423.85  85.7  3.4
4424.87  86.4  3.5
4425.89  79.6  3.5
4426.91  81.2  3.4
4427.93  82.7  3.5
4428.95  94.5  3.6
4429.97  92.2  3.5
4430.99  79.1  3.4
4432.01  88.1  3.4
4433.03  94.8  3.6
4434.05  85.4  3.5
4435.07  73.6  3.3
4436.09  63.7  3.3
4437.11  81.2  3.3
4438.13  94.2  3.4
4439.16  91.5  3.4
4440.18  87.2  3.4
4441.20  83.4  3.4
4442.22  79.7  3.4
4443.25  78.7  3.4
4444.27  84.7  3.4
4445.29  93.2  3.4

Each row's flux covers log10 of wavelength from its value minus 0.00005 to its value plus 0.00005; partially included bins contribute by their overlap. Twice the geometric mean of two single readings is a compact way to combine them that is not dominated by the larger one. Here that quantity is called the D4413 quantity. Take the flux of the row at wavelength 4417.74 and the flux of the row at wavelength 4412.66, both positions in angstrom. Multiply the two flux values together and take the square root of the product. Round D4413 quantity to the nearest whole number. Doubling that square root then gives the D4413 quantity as 178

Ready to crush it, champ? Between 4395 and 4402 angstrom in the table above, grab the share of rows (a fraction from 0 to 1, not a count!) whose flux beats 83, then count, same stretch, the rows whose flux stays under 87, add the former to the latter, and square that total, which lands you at 29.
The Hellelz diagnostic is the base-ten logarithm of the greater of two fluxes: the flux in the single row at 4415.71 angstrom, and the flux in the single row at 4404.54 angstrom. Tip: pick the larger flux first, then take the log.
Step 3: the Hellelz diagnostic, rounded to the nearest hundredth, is 1.76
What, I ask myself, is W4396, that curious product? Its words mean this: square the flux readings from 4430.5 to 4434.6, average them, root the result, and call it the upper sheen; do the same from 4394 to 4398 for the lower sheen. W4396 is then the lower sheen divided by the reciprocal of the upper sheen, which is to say 6916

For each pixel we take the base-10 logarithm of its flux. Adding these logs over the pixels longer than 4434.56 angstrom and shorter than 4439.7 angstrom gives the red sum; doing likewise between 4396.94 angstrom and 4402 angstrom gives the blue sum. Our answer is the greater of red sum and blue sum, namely 9.63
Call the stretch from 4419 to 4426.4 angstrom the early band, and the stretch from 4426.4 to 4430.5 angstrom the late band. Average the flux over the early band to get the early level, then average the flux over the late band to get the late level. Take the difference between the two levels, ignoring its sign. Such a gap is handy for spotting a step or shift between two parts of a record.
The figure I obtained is 0.1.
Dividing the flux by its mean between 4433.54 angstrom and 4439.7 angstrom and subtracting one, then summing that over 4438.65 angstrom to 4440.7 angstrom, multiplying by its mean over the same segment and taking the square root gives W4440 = 0.13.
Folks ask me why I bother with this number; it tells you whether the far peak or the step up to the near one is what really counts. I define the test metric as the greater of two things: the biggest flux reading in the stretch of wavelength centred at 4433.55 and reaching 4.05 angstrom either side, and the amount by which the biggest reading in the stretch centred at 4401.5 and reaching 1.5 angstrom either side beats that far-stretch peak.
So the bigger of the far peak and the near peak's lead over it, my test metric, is 95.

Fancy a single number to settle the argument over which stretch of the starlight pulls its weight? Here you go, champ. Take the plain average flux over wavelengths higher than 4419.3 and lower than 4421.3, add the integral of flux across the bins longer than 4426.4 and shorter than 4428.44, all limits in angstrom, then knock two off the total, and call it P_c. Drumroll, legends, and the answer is 264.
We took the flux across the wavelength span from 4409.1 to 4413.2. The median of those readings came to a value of 89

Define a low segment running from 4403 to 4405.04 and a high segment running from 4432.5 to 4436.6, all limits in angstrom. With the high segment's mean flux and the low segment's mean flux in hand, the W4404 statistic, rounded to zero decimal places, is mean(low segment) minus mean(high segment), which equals -16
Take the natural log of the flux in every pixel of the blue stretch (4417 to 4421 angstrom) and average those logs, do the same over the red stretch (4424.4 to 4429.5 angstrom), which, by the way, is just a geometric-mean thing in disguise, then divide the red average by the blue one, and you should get 0.98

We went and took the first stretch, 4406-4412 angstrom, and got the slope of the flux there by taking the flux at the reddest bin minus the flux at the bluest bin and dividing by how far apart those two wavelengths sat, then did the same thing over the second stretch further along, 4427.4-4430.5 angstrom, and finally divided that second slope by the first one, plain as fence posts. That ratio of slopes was 0.9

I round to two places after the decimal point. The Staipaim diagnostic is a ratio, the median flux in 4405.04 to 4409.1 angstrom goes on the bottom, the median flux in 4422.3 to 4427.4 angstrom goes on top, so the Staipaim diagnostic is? 1.29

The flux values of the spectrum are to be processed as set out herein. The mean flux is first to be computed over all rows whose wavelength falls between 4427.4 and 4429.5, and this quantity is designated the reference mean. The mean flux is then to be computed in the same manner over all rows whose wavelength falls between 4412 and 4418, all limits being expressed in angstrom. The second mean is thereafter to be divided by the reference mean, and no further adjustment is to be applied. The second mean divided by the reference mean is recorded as 0.89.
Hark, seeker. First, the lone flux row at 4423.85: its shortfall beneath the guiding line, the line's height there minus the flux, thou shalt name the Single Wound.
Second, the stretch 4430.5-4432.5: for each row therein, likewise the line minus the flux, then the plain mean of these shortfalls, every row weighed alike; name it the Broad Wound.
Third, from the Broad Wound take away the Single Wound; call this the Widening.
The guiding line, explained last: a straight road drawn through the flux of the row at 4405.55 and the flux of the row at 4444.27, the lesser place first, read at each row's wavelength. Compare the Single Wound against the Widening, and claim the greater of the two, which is 10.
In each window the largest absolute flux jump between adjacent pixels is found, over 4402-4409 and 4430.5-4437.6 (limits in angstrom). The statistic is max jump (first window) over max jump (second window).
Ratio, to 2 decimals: 1.14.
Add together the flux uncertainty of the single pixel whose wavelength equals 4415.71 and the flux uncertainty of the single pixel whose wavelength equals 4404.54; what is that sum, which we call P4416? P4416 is 6.5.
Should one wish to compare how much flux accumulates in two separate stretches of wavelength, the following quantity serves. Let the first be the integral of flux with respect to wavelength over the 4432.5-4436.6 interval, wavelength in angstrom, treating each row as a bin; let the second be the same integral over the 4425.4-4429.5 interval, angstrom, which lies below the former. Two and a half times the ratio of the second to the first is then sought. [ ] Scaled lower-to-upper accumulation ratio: 2.66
